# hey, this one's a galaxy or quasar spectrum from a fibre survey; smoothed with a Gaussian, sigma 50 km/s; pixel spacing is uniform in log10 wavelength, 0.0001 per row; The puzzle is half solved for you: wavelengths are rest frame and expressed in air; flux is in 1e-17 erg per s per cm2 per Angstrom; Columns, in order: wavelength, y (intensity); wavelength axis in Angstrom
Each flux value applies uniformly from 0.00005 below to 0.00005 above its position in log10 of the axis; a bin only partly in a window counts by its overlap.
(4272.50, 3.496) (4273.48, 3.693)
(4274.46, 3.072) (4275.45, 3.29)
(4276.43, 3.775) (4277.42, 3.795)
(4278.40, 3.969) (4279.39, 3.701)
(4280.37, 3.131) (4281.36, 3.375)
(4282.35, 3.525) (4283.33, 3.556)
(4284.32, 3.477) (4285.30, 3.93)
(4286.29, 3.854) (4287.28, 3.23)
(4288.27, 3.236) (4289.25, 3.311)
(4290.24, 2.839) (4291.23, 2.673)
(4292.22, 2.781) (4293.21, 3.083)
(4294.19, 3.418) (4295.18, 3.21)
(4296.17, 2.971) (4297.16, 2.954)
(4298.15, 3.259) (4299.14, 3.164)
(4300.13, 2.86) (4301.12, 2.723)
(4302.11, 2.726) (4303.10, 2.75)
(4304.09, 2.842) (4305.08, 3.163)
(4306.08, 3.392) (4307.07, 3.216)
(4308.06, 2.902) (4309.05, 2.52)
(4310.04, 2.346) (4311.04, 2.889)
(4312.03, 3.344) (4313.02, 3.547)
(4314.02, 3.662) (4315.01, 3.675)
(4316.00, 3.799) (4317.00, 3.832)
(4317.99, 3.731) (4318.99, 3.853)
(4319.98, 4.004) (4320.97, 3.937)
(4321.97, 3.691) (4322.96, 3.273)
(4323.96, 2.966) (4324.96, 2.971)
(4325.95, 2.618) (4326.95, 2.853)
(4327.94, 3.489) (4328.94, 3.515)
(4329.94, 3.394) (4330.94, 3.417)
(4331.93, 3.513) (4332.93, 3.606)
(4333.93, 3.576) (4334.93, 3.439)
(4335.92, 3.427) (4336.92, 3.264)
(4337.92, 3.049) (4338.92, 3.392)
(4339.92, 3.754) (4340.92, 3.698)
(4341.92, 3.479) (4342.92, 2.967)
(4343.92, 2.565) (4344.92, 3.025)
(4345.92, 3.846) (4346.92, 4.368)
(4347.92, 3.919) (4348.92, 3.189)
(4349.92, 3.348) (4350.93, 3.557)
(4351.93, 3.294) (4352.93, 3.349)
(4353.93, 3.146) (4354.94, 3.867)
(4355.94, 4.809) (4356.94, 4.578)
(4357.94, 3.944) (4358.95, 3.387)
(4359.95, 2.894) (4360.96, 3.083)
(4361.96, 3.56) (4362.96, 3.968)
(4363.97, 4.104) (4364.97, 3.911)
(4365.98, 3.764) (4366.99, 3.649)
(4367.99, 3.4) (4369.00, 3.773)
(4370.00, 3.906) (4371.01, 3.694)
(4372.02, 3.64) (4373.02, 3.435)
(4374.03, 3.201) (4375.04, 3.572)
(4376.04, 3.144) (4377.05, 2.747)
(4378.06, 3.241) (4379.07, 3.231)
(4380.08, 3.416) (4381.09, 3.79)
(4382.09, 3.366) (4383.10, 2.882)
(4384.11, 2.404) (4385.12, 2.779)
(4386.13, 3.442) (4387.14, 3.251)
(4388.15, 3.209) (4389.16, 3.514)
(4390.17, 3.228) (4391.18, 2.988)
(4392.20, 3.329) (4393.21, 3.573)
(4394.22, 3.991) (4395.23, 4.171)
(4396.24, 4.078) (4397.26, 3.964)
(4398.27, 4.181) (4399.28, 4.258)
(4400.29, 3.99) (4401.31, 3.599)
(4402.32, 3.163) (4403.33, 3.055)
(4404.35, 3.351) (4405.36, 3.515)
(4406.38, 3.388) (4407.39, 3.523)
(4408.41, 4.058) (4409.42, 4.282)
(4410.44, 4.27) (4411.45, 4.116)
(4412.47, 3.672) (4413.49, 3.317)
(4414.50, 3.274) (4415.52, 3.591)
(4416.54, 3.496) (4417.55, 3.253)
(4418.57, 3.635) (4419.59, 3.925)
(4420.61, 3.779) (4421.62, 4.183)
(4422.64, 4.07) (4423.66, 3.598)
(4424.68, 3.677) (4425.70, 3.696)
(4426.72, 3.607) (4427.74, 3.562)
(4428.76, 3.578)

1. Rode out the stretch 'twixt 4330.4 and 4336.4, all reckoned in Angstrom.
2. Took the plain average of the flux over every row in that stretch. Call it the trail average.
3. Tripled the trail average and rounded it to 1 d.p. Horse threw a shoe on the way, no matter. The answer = 10.5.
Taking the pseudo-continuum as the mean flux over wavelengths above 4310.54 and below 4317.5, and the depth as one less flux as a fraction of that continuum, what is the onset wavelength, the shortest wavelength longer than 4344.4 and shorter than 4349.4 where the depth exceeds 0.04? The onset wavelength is 4344.92 Angstrom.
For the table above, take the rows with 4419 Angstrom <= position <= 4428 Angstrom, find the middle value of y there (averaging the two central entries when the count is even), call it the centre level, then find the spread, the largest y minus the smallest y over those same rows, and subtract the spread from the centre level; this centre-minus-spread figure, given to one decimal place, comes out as 3.1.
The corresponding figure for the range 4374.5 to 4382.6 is 2.3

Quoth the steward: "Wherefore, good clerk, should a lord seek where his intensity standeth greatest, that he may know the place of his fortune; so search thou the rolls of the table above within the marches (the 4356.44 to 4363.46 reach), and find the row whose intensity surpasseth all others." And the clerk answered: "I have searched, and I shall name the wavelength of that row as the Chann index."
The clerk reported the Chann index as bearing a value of 4356.94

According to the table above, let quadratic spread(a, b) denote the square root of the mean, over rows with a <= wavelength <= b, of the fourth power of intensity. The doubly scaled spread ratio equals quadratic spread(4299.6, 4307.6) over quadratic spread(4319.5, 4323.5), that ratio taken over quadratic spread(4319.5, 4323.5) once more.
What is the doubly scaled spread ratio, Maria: 0.045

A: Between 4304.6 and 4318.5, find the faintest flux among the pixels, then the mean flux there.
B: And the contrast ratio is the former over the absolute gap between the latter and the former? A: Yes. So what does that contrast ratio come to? 2.5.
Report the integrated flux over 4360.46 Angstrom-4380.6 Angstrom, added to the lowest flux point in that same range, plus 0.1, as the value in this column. 74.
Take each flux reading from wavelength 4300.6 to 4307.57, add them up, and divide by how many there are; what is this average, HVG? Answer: 3.0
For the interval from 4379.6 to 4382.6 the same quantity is 3.5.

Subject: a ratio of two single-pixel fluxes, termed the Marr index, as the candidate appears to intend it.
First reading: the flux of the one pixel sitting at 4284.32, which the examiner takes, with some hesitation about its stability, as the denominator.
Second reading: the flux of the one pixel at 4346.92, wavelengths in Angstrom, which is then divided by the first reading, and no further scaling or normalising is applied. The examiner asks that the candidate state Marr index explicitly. 1.26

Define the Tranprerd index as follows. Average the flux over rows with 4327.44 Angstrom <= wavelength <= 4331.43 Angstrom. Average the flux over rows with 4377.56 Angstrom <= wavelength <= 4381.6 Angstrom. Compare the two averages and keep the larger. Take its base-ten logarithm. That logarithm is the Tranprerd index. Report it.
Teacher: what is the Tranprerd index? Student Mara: 0.538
